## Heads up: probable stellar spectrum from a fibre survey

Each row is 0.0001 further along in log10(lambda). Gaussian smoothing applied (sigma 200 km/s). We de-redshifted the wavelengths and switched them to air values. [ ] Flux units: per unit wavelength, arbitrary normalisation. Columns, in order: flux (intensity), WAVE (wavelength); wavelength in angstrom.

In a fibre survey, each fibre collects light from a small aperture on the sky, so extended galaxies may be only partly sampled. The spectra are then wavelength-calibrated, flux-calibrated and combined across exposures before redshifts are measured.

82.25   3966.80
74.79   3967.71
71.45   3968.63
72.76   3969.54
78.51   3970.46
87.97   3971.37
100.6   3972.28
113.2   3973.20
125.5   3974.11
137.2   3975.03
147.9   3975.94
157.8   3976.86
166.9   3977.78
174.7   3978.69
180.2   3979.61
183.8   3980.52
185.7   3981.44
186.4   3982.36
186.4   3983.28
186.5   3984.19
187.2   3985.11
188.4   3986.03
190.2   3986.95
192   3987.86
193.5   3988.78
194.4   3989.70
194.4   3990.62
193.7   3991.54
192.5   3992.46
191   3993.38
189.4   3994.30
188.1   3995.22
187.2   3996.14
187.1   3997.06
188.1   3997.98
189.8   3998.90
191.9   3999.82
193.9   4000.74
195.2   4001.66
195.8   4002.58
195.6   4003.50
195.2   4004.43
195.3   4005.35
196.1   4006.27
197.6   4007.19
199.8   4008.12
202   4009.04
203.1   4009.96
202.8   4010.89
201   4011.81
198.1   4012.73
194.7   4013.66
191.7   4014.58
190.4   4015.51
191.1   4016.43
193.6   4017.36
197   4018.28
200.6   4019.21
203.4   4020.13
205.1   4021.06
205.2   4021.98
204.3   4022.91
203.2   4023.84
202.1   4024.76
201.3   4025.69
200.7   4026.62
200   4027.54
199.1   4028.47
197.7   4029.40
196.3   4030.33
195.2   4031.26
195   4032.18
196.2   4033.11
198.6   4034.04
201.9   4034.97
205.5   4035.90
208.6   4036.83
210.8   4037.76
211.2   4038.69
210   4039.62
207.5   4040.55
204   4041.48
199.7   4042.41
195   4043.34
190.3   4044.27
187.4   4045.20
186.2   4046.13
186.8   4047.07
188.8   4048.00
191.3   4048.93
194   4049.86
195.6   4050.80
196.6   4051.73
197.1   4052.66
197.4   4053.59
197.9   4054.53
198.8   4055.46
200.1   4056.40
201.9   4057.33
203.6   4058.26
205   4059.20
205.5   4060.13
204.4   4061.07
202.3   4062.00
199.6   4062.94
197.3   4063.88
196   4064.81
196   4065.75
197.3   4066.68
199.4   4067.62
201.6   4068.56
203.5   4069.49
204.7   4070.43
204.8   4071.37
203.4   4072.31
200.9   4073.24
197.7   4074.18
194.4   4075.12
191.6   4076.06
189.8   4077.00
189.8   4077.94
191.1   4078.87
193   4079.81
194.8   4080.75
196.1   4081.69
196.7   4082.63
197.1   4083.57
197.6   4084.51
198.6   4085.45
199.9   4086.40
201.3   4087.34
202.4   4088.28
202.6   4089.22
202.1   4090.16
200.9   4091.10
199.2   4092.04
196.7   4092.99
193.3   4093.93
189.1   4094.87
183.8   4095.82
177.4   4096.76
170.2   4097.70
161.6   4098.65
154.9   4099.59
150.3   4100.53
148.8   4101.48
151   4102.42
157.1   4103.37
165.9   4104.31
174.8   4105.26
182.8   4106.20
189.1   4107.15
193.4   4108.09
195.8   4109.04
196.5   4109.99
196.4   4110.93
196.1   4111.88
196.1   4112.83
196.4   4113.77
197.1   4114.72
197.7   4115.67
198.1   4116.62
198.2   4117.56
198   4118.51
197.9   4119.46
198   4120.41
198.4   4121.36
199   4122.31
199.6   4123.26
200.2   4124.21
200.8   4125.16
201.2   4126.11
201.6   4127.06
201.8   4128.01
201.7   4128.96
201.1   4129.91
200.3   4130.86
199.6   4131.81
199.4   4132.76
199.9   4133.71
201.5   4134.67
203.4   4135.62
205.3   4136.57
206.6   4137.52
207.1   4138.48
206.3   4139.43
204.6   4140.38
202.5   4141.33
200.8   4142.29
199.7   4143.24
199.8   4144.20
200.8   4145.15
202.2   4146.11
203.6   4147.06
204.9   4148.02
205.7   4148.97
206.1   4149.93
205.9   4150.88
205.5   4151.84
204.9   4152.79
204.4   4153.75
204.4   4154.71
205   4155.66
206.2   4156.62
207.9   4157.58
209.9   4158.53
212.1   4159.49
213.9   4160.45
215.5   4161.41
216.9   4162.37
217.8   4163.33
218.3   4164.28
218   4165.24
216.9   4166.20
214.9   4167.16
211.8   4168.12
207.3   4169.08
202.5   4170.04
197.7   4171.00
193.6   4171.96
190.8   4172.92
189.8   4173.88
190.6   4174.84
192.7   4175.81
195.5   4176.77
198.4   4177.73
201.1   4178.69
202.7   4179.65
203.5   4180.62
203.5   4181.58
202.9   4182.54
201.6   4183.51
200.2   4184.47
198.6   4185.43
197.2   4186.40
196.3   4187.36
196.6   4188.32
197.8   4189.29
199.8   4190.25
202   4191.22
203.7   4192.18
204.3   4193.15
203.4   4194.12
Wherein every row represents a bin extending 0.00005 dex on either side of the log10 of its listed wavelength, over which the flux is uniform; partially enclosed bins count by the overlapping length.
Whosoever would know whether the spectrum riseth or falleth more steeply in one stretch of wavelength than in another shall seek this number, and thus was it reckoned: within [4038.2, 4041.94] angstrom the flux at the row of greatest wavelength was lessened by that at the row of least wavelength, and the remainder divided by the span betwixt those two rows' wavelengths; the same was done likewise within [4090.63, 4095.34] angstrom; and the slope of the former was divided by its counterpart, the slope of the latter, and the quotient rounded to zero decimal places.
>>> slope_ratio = 1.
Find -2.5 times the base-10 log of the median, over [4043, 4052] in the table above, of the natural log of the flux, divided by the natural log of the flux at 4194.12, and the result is 0.013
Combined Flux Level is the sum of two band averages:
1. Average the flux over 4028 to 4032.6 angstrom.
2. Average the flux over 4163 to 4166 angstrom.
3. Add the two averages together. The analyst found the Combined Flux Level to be 415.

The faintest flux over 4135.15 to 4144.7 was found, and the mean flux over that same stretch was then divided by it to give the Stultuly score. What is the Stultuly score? 1.02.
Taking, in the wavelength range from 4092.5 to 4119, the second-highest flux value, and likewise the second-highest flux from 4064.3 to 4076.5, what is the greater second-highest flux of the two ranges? 205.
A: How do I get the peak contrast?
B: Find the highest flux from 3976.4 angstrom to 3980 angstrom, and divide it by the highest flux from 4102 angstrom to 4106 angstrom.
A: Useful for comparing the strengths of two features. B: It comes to 1.03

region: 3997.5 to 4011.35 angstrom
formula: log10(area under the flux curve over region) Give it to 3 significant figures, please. 3.43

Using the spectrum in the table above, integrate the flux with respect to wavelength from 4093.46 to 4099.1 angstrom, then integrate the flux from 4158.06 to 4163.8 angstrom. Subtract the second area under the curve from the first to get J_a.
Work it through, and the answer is -218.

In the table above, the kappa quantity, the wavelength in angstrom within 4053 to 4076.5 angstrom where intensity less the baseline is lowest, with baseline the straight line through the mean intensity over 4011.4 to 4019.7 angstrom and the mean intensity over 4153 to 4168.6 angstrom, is 4076.06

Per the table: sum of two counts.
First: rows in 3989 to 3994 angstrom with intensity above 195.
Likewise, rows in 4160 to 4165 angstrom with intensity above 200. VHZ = 5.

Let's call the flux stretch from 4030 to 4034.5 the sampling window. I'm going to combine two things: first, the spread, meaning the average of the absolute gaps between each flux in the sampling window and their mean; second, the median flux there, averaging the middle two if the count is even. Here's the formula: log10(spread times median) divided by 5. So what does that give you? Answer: 0.45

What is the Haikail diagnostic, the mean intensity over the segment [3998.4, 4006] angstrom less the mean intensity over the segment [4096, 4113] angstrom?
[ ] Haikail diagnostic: 19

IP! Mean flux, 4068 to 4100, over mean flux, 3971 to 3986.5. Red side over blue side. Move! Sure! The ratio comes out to 1.22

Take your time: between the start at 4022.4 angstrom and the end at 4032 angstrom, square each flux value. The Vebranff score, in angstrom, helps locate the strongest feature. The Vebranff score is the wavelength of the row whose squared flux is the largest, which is 4022.91 angstrom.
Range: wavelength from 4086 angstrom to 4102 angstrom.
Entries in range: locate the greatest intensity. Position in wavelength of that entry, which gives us 4089.22 angstrom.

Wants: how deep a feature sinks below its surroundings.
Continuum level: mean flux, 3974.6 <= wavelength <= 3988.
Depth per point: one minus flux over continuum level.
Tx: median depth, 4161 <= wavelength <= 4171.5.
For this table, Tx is -0.22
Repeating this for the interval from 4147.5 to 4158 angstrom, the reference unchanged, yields -0.16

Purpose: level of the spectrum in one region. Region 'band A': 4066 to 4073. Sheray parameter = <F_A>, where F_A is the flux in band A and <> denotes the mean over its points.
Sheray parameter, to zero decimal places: 202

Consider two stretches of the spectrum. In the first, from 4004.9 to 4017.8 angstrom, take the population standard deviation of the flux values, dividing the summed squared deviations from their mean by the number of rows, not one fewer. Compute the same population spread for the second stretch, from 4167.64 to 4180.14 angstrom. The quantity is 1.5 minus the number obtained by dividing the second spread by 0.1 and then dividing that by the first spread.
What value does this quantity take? -14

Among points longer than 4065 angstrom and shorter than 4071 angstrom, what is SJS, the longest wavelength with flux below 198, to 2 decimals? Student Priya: 4066.68 angstrom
